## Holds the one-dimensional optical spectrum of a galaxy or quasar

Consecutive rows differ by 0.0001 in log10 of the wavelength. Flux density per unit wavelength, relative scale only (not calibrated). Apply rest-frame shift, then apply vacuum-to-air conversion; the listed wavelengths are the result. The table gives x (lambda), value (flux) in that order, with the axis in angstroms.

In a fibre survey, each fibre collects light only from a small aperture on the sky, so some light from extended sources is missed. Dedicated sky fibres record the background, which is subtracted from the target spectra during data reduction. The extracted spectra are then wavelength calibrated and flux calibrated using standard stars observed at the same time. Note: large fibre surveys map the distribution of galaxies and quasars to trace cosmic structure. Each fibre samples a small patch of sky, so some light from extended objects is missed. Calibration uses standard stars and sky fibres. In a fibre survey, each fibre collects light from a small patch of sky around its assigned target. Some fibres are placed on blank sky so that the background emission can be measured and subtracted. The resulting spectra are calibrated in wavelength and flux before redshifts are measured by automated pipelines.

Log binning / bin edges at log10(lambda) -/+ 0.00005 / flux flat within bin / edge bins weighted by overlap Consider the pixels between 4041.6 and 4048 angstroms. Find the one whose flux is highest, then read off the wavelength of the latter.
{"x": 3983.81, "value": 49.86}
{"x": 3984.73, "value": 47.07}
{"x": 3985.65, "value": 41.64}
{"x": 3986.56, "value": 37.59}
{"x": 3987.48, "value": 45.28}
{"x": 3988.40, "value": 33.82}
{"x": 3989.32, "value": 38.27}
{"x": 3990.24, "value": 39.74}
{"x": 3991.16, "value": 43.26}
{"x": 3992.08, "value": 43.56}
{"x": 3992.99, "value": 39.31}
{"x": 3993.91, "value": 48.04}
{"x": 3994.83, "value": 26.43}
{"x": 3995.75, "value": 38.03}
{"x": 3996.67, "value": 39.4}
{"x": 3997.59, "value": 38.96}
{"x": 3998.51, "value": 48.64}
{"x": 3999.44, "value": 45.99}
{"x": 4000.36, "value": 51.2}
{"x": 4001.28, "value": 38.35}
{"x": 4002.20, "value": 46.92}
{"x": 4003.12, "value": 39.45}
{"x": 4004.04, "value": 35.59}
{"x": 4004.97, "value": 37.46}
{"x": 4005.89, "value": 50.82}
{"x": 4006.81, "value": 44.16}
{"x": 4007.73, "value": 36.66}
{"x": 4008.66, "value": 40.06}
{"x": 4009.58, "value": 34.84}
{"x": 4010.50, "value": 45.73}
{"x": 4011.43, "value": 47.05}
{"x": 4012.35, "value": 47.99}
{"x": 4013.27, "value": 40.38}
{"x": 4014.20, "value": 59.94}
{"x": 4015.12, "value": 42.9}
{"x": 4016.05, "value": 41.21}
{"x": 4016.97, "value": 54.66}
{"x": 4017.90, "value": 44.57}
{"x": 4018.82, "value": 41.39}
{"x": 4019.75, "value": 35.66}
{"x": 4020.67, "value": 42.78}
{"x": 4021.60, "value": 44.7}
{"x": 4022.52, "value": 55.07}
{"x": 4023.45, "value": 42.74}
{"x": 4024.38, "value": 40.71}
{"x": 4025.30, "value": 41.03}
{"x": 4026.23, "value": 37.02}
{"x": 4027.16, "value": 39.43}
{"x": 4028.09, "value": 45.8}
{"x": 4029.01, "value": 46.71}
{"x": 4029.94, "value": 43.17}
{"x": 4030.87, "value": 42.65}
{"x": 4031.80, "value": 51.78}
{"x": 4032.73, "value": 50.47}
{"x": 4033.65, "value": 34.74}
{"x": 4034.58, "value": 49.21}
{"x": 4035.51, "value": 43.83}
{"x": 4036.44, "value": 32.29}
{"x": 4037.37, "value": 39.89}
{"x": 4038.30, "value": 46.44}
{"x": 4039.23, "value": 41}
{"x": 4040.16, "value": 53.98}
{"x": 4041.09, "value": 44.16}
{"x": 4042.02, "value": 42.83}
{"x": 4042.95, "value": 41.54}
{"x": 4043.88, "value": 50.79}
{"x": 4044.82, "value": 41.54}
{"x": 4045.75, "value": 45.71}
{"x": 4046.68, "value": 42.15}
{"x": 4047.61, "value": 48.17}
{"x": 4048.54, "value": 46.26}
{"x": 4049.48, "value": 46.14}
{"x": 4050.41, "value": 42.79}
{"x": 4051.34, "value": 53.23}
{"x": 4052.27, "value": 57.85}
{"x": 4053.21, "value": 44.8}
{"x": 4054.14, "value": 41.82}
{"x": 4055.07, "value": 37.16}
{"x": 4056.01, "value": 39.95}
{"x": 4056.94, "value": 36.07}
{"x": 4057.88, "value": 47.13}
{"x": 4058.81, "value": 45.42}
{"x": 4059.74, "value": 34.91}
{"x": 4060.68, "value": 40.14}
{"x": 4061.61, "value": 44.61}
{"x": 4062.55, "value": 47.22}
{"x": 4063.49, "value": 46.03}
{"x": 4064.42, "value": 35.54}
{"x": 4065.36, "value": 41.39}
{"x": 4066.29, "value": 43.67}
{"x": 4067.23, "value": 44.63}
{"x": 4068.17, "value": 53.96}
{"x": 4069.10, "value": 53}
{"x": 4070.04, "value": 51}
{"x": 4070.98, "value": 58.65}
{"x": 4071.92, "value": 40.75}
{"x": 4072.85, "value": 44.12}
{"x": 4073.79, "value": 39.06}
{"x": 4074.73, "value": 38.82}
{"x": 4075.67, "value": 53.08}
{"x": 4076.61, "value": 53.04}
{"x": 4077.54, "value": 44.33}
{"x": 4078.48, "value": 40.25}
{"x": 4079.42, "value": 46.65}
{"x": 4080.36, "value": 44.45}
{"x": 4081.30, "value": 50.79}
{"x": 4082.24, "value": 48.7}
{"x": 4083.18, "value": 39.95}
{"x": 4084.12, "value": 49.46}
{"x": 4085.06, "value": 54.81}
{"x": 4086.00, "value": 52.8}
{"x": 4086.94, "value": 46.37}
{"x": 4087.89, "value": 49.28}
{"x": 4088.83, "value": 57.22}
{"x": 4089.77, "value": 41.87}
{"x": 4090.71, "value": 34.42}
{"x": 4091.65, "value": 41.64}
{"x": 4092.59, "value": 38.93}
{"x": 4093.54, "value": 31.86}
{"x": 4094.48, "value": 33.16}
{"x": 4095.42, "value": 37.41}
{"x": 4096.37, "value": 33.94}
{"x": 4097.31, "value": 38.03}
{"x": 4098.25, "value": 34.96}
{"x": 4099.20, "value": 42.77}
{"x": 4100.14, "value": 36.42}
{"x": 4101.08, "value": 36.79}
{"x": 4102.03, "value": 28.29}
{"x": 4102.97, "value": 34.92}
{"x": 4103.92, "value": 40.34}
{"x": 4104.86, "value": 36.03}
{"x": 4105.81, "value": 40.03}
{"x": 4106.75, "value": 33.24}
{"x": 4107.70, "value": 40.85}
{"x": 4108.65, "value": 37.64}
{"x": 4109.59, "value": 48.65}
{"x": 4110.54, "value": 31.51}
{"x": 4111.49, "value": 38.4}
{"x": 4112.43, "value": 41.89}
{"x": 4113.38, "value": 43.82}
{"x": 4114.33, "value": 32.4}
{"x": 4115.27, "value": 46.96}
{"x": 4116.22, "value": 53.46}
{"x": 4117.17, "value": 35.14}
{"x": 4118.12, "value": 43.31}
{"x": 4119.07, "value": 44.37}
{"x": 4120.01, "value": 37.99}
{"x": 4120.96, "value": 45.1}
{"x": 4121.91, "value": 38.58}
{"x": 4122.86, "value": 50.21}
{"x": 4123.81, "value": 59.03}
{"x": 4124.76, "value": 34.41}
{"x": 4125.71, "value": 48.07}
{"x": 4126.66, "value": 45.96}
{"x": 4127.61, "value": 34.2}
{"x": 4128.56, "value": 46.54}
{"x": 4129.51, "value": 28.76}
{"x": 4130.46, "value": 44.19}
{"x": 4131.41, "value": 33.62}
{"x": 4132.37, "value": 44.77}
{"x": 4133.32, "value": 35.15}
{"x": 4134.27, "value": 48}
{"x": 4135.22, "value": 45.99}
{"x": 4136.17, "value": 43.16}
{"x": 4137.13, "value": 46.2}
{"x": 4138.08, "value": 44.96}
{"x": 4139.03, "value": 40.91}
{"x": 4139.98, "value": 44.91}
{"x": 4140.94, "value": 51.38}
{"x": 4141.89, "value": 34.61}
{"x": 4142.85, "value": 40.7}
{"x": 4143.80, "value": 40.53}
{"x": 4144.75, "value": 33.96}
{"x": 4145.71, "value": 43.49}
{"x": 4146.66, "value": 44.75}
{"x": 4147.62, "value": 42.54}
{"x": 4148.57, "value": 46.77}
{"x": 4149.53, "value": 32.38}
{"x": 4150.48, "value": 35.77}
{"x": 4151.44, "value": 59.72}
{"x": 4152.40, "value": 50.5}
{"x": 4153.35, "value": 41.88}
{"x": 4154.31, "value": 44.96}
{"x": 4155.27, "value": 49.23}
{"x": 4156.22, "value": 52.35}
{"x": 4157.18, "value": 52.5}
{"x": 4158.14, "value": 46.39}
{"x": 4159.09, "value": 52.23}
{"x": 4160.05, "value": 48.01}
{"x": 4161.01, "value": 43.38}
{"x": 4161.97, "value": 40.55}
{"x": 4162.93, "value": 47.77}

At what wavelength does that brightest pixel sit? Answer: 4043.88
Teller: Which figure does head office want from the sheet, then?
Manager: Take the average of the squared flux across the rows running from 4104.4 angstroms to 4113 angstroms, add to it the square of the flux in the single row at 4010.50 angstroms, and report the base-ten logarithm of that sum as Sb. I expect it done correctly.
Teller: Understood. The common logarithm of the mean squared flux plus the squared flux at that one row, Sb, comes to 3.56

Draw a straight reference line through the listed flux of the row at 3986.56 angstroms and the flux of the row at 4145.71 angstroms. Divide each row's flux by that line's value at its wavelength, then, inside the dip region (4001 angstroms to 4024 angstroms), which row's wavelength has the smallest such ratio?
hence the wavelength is 4009.58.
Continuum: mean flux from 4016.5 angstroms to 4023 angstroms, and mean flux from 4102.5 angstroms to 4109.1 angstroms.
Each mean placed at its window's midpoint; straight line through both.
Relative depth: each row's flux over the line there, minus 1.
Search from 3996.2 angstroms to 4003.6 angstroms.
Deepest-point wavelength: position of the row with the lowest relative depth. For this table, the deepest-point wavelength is 4001.28 angstroms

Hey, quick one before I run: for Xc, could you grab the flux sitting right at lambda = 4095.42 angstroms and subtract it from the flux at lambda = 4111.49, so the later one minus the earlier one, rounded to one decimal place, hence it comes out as 1.0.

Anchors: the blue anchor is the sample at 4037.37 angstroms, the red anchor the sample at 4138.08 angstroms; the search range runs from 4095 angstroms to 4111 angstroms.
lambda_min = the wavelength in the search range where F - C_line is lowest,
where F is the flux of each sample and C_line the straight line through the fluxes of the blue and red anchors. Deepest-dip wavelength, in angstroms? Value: 4102.03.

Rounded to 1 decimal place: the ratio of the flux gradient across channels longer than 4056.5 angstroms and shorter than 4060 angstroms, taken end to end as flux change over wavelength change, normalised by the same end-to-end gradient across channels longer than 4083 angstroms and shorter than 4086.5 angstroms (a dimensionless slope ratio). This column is -0.1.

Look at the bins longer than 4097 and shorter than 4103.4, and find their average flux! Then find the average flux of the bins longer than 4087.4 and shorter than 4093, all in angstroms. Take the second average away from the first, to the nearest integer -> -8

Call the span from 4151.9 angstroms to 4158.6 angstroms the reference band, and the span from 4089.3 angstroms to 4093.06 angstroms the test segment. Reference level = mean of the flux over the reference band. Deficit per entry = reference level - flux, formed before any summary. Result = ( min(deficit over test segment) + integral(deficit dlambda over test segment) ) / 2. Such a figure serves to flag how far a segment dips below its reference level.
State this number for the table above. 20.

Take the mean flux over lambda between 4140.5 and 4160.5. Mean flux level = 45.0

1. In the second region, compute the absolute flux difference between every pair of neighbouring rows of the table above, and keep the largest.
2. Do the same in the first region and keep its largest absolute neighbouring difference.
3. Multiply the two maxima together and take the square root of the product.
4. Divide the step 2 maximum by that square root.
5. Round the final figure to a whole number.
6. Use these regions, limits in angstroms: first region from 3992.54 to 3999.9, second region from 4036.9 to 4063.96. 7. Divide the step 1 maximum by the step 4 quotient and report 10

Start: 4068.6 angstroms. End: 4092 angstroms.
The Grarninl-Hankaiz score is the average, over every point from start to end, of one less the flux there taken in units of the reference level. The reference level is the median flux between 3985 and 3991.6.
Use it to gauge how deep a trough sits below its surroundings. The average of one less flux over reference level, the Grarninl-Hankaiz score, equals -0.18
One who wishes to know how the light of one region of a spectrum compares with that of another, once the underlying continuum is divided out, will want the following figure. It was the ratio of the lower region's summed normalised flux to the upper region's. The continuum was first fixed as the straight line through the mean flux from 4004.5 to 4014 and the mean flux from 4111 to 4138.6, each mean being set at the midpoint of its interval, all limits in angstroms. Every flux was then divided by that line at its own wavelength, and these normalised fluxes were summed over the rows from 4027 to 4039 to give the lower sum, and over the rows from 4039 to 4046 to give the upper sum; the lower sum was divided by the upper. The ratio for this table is 1.6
